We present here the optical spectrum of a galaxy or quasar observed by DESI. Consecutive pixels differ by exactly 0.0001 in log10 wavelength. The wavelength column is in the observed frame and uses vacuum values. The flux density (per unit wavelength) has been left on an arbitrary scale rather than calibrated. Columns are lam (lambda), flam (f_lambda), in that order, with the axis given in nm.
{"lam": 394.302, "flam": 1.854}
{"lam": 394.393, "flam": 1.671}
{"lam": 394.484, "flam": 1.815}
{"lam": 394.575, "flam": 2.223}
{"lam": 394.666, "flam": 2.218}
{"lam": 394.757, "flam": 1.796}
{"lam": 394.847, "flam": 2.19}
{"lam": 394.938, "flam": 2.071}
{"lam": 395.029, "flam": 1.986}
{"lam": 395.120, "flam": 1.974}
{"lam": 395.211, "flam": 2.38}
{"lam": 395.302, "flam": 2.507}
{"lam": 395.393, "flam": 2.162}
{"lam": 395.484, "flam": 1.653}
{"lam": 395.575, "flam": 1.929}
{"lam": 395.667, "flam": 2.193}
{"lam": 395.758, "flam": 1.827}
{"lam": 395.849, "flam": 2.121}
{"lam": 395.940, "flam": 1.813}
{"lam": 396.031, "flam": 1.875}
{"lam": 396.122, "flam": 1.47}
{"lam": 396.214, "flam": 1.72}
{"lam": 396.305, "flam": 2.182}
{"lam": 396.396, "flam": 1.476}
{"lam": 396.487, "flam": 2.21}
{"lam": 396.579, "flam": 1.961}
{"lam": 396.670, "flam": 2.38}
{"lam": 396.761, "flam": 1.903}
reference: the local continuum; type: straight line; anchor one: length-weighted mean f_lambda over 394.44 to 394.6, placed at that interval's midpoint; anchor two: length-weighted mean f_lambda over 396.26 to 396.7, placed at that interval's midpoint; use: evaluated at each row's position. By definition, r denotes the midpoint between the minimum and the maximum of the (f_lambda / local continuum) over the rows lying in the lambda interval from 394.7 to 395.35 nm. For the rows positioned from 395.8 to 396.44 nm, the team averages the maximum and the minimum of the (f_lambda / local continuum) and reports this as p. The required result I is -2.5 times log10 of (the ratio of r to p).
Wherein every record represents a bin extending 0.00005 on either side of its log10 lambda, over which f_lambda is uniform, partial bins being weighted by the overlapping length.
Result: -0.19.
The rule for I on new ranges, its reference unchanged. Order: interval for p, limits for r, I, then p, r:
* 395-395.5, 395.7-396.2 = 0.17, 1.04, 0.89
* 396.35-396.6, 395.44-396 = -0.06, 0.91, 0.96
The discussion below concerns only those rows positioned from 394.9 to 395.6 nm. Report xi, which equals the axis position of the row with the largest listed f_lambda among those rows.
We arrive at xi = 395.302 nm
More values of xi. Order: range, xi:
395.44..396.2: 395.667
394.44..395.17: 394.575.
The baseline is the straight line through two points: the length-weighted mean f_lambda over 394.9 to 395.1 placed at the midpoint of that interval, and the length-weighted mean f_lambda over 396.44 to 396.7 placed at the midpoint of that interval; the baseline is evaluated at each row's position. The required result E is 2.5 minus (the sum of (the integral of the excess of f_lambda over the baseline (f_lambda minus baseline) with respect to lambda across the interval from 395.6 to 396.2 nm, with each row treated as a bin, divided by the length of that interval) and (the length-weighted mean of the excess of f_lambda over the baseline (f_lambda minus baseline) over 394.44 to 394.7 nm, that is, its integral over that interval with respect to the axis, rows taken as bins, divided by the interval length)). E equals 2.6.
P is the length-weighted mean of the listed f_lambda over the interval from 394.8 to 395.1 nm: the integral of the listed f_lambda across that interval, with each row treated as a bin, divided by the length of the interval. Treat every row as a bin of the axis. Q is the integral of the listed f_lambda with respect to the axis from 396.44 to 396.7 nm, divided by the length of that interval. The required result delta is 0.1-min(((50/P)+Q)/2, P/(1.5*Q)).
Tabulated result -0.54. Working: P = 2.08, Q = 2.2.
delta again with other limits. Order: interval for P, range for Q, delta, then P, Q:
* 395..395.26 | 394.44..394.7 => -0.58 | 2.13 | 2.1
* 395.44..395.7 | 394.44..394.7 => -0.51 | 1.91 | 2.1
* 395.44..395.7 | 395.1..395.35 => -0.45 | 1.91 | 2.3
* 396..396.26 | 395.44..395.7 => -0.49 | 1.68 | 1.9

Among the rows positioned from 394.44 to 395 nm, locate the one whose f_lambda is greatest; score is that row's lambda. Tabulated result 394.575 nm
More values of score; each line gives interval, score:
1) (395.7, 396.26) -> 395.849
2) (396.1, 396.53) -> 396.487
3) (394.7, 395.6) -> 395.302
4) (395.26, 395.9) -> 395.302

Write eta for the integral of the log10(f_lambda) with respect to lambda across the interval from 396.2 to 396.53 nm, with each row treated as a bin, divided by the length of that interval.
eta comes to 0.276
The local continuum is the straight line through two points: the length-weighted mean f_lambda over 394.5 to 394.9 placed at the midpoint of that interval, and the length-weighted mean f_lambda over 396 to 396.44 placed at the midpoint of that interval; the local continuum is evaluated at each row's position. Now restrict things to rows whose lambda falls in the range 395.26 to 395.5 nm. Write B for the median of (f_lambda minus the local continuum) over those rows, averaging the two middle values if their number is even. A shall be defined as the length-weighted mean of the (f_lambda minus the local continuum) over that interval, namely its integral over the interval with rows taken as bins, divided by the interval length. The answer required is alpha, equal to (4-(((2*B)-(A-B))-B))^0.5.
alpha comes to 1.94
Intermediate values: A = 0.23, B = 0.23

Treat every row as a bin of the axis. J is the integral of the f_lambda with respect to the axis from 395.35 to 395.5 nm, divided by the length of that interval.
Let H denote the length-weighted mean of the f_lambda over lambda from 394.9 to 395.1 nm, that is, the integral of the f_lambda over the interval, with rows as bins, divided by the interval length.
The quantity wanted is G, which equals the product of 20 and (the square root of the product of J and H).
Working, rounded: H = 2.02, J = 1.95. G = 39.7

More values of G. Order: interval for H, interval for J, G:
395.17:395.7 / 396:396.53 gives 39.4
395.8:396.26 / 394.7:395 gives 38.2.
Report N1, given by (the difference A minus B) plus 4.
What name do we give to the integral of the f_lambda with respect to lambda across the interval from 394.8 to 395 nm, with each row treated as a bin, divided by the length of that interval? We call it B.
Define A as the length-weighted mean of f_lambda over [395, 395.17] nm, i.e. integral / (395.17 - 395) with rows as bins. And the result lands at 3.867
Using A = 1.990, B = 2.12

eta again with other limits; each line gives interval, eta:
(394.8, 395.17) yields 0.314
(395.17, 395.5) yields 0.342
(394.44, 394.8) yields 0.302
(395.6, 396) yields 0.295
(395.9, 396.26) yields 0.233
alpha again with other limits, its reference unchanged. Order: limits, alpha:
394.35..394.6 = 2.09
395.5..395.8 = 2.00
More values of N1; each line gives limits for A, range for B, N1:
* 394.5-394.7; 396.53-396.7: 4.011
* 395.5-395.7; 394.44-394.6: 3.991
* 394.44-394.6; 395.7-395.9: 4.005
